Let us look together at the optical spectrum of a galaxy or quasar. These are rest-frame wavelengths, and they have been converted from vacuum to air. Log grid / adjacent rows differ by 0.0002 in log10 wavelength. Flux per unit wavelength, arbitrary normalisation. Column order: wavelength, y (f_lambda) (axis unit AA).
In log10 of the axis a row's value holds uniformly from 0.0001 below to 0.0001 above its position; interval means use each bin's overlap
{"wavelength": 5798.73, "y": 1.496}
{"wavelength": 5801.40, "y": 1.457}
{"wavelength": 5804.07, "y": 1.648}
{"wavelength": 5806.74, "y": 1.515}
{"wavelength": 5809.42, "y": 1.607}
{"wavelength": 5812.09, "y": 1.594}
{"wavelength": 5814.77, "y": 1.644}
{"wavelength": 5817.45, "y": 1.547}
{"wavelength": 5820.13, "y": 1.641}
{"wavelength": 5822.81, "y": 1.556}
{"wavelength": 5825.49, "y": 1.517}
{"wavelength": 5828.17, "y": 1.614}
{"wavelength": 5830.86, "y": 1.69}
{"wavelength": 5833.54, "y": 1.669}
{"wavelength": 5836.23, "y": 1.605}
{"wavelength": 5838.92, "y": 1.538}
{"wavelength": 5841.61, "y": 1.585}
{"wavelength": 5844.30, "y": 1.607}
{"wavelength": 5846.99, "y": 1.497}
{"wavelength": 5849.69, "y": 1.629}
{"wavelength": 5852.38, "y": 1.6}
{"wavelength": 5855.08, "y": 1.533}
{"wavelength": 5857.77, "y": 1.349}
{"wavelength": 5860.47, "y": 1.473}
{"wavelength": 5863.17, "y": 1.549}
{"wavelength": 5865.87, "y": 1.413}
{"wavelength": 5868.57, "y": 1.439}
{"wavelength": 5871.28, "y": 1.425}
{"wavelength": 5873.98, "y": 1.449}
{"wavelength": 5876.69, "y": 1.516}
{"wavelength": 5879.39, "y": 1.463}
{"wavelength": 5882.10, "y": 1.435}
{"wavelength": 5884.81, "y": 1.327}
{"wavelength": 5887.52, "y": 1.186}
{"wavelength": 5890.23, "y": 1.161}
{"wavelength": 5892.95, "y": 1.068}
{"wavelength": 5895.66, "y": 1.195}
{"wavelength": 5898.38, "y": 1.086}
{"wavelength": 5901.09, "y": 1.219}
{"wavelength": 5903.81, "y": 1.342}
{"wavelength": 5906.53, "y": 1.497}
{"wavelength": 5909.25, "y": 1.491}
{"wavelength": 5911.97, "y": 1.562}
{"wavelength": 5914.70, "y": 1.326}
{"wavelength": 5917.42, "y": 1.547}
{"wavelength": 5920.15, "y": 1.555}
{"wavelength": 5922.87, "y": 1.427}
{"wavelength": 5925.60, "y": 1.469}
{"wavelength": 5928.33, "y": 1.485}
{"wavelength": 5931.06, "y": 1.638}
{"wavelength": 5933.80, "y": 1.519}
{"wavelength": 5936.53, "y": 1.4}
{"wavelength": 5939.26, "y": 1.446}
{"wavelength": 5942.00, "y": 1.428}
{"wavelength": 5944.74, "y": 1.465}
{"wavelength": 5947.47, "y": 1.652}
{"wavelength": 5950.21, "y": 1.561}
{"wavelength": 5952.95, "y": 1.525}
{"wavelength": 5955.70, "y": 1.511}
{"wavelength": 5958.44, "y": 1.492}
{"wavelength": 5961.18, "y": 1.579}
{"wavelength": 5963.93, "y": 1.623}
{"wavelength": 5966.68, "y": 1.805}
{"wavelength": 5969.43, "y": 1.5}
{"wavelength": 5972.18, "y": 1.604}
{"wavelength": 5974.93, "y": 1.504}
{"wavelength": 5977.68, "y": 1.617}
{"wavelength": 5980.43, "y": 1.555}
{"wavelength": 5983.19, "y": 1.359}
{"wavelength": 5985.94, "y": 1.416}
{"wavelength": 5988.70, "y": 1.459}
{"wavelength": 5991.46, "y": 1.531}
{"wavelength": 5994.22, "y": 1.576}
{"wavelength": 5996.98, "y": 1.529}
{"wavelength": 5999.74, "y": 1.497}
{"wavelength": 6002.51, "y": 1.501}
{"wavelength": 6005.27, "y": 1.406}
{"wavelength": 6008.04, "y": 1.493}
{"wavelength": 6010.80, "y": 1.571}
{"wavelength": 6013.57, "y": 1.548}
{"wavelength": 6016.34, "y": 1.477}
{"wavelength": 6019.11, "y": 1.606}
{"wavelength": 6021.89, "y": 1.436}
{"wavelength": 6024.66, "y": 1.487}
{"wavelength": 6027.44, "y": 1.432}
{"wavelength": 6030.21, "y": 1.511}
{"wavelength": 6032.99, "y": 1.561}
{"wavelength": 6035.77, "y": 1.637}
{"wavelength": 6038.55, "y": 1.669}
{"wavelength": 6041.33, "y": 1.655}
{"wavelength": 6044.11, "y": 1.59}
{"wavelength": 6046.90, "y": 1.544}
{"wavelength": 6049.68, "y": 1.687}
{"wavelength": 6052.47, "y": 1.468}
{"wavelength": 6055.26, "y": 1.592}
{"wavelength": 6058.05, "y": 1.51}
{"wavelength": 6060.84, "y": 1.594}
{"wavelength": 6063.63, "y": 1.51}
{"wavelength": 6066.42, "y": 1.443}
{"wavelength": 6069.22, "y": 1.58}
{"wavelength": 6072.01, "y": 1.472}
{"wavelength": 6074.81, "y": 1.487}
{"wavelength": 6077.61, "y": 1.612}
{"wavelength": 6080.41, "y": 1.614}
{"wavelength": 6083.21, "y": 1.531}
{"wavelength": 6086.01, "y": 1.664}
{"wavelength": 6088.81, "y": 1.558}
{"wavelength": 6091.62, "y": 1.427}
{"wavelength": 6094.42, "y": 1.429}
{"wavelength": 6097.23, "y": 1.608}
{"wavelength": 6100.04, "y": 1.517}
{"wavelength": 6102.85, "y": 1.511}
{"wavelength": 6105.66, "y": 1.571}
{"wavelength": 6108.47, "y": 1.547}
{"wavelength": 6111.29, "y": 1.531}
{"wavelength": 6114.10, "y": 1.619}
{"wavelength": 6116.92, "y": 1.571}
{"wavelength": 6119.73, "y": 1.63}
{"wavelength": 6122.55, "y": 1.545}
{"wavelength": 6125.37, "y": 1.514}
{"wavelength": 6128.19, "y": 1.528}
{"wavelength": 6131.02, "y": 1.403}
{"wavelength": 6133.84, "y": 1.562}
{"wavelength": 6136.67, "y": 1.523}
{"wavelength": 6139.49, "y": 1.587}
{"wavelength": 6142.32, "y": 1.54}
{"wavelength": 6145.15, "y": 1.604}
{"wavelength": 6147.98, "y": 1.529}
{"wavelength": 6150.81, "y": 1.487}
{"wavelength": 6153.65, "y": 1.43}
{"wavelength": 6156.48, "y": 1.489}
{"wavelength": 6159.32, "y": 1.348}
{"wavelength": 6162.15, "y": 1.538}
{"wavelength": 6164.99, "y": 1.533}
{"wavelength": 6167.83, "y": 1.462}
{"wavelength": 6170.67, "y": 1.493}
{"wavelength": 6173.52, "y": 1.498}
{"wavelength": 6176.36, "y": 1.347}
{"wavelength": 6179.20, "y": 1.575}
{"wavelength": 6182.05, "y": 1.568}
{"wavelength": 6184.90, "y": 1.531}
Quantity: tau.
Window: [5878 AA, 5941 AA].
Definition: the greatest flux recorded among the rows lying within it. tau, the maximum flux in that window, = 1.638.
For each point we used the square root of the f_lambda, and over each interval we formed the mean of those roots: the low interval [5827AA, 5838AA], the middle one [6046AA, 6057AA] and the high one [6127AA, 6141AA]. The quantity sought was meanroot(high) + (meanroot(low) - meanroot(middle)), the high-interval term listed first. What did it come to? 1.26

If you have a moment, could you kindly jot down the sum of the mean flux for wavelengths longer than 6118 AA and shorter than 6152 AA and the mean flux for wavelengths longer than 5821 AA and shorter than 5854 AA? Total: 3.13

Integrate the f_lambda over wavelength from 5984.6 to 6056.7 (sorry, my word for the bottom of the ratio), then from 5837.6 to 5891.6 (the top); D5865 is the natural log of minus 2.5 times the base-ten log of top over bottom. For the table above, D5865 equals -1.0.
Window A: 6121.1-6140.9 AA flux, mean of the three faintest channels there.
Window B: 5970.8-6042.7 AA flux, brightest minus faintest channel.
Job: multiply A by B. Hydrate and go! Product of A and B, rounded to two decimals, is 0.46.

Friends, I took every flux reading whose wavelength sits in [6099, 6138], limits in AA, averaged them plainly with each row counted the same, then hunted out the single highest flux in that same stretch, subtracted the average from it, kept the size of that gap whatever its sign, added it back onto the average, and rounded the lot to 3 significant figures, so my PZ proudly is 1.63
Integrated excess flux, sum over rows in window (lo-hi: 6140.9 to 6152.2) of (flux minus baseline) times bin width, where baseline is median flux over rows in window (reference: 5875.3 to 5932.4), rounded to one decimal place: 1.2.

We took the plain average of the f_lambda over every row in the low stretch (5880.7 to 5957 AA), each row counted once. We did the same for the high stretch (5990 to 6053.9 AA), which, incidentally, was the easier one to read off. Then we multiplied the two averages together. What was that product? 2.2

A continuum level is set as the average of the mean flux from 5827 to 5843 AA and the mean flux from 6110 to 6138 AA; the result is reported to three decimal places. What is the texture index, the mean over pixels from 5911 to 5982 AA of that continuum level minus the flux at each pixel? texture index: 0.049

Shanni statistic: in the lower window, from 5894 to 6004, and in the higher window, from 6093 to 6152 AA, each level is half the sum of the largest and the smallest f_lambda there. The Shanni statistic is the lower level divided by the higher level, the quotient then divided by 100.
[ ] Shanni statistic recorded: 0.0095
